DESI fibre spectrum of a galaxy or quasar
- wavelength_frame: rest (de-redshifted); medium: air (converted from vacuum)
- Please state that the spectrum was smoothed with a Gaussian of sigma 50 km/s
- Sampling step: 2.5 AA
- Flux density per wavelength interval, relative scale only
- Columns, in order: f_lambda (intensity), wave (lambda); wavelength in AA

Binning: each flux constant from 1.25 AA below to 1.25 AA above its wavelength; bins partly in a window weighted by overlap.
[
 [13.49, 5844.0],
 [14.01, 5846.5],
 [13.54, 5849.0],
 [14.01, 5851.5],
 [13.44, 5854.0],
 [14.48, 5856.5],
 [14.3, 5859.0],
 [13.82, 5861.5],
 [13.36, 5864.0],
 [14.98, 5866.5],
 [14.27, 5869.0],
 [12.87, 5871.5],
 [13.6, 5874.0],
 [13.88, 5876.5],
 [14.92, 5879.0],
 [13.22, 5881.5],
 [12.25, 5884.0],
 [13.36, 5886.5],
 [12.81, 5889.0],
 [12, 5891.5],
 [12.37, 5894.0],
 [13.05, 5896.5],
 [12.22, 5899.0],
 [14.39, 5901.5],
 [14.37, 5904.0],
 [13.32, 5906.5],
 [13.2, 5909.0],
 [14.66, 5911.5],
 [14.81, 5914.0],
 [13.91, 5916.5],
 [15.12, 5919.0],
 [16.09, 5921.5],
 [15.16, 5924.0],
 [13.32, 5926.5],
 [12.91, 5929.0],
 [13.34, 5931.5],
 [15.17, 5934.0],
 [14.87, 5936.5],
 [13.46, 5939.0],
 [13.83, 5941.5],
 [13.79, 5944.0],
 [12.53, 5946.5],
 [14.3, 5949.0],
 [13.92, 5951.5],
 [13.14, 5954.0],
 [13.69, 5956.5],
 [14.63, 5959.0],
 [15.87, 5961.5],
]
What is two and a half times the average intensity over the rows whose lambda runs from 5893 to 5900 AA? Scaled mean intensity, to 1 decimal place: 31.4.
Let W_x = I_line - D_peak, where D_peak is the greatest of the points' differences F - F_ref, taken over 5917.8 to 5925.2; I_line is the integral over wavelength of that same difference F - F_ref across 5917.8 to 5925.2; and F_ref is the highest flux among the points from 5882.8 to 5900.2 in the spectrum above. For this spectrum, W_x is 13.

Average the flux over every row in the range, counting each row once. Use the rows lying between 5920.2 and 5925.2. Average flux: 15.62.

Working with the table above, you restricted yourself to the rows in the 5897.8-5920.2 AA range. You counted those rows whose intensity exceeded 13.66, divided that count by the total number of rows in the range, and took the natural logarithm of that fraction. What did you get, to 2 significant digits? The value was -0.41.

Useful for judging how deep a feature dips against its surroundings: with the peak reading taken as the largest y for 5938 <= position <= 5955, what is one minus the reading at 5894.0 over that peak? 0.13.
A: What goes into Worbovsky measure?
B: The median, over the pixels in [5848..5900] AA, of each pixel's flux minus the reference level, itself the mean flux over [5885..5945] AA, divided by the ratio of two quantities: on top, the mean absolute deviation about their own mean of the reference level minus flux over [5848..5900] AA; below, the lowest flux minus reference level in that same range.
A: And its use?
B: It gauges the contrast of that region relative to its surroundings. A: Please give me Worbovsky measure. 1.0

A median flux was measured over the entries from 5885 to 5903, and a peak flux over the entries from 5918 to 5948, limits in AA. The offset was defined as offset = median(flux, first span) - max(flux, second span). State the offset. -3.28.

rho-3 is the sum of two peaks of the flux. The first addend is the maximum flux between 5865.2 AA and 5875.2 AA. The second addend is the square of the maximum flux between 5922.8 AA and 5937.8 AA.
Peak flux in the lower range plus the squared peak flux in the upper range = 245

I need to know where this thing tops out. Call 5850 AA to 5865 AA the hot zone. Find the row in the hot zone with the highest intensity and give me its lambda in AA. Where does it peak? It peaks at 5856.5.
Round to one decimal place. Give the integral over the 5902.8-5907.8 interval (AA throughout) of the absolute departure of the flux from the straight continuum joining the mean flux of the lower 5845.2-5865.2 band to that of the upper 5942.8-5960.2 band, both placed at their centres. 2.6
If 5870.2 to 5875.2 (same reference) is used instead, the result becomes 3.0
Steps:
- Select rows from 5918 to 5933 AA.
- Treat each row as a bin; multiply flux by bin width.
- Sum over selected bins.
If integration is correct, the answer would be 215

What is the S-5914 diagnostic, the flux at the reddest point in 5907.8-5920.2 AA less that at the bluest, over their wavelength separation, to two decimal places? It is 0.19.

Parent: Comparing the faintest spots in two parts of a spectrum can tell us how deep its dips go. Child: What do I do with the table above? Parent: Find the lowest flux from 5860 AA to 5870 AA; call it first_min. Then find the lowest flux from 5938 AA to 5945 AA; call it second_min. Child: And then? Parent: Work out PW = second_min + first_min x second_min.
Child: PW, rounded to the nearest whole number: 193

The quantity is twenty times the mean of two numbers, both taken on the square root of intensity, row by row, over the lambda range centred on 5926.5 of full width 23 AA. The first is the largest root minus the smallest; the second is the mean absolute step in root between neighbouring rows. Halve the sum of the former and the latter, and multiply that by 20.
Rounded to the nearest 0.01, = 5.48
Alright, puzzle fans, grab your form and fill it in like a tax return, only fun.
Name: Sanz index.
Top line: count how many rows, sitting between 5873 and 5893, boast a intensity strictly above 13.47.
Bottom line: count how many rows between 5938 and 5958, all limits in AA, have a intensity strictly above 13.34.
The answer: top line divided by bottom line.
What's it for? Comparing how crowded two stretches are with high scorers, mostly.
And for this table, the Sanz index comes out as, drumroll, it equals 0.5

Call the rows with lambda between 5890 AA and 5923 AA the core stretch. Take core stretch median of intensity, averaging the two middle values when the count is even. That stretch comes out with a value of 13.9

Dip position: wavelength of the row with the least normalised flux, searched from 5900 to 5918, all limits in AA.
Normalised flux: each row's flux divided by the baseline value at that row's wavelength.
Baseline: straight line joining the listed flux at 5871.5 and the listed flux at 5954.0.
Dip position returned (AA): 5909.0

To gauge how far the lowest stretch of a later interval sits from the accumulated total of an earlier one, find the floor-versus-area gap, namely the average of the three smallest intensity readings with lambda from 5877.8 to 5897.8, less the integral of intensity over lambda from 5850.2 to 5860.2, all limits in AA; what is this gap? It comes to -128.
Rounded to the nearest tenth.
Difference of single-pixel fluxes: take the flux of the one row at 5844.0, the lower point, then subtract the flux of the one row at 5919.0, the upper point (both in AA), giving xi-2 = -1.6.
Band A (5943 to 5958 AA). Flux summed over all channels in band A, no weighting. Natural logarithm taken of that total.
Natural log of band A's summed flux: 4.40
